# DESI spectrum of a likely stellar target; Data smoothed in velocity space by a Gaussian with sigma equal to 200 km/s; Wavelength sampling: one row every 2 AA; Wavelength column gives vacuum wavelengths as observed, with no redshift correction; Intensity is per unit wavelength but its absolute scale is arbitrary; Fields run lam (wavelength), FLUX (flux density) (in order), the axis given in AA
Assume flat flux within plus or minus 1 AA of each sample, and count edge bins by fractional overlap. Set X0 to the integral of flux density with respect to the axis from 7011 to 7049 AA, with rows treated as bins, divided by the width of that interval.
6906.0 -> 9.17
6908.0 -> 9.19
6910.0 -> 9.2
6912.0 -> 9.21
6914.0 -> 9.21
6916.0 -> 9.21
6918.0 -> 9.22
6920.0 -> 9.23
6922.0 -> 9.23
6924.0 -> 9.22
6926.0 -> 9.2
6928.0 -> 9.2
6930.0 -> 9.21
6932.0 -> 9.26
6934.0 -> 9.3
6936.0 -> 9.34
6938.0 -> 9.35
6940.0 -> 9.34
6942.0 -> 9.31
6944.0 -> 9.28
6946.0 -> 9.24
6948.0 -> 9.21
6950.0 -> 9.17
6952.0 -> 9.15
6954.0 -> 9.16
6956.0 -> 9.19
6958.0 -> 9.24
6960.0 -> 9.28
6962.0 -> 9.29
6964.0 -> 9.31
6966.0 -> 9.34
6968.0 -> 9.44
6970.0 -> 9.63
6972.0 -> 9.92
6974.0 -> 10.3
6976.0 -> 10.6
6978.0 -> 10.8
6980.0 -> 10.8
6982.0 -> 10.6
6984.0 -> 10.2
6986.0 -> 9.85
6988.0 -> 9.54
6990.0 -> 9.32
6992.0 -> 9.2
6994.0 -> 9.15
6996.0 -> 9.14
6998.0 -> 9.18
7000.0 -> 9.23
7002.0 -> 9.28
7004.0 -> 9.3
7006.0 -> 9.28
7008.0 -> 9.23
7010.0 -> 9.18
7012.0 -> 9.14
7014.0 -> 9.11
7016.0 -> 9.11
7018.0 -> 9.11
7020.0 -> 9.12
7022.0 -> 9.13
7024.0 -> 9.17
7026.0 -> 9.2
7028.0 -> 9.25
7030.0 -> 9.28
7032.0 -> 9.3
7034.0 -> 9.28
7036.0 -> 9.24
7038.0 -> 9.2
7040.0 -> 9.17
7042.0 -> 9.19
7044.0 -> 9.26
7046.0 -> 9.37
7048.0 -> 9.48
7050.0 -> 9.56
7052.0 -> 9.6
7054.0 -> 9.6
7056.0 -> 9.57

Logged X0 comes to 9.22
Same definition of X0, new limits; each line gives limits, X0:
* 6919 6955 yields 9.24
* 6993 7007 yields 9.22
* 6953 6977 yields 9.56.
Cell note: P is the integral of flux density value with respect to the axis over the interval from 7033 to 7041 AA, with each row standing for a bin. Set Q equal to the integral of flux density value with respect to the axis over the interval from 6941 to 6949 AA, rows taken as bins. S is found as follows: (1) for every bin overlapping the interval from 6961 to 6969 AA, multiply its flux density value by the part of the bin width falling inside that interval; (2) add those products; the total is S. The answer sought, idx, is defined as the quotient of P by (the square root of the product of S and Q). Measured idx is 0.99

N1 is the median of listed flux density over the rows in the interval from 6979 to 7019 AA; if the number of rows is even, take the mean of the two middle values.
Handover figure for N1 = 9.2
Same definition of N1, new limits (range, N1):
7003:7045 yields 9.2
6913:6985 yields 9.3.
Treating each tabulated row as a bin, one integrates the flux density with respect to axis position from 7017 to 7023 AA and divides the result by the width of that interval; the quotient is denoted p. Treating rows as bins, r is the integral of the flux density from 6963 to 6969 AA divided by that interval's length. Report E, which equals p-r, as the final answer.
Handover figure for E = -0.24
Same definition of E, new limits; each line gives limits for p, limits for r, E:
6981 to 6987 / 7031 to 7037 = 0.94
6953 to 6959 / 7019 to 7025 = 0.06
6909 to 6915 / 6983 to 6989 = -0.66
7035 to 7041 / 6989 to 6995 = -0.02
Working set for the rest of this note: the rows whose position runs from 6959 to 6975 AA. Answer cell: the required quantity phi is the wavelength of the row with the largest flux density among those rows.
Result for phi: 6974.0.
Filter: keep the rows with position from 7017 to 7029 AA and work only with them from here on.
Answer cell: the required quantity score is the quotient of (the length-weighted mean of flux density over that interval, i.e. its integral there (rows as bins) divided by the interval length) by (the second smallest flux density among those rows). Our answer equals 1.005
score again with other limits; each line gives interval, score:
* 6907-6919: 1.001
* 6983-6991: 1.020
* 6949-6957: 1.001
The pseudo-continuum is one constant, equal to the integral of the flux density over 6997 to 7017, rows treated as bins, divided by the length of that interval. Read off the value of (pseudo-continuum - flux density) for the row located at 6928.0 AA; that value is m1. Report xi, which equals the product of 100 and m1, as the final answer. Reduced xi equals 0.4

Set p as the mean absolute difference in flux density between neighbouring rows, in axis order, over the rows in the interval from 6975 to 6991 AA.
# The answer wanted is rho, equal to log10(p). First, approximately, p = 0.24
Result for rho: -0.6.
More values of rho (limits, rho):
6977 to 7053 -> -1.1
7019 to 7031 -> -1.5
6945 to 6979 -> -1.0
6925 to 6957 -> -1.6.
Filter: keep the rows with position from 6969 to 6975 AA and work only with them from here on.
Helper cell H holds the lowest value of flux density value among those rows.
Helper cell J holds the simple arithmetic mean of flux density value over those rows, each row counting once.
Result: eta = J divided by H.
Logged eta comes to 1.033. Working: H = 9.63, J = 9.95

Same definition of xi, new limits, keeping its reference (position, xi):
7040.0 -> 3.4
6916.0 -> -0.6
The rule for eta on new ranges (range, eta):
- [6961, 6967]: 1.003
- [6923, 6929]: 1.001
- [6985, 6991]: 1.027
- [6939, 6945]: 1.003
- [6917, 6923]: 1.001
